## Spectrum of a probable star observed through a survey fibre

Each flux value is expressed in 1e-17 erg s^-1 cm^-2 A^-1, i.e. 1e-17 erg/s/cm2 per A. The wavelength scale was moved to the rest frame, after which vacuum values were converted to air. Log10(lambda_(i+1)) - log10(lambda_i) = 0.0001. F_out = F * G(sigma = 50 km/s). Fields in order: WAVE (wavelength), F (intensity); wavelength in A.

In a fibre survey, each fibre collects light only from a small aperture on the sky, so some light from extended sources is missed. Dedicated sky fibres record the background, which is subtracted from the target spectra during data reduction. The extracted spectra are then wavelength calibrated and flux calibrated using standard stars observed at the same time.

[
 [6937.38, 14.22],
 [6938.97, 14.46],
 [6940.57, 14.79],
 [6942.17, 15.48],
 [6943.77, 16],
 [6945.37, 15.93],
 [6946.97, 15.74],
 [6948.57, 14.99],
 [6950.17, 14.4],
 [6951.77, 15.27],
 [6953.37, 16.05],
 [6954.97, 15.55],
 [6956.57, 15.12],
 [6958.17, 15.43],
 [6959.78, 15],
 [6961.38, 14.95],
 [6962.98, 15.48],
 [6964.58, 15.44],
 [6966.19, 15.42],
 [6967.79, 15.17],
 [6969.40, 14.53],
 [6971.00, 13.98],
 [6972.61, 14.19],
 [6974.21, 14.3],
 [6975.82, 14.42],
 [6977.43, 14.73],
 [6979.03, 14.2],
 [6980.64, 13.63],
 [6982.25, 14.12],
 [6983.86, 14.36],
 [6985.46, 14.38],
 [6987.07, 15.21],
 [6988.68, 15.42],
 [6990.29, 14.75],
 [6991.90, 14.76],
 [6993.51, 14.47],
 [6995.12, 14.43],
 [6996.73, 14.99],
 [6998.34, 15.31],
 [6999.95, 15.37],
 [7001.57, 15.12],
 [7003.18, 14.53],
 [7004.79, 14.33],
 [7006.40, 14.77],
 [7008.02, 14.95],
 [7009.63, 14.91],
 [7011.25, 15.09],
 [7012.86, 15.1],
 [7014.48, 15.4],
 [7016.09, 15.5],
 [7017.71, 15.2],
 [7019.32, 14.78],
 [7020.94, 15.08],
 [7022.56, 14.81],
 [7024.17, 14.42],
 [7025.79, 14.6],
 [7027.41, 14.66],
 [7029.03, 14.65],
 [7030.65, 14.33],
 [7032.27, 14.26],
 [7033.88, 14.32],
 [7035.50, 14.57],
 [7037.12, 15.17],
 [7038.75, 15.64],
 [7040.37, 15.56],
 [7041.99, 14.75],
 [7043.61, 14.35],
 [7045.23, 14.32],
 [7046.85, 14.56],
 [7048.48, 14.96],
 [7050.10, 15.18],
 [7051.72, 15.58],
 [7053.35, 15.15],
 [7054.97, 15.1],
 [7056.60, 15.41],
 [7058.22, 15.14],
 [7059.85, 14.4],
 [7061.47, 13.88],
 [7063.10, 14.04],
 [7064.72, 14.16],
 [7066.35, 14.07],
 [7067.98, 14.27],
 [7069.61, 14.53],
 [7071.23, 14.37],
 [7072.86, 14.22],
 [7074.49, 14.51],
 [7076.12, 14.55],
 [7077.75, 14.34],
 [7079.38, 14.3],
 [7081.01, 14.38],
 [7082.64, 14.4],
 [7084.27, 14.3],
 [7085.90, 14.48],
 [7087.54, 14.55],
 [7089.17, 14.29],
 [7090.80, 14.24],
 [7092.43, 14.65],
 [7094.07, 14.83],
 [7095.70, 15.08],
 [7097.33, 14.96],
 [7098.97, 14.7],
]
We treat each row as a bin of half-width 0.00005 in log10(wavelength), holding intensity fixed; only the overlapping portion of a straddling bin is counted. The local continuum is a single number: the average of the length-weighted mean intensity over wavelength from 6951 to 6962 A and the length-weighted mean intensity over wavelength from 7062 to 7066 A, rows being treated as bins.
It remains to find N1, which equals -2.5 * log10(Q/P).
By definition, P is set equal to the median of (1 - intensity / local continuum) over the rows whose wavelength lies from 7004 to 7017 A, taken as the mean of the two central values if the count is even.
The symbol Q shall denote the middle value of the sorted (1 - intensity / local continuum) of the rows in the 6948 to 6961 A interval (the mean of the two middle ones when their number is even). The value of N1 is -0.5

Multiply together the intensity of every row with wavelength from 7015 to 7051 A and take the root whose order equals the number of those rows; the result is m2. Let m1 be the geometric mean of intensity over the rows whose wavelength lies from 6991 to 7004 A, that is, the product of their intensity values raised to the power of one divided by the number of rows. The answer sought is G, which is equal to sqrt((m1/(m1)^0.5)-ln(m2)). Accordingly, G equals 1.08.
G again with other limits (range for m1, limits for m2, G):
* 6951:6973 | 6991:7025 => 1.09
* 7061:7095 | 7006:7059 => 1.04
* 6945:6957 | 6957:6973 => 1.10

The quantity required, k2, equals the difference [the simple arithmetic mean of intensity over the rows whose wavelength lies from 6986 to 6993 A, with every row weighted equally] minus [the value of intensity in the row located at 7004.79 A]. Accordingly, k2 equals 0.7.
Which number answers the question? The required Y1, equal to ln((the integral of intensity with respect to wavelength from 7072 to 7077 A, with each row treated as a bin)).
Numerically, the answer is 4.28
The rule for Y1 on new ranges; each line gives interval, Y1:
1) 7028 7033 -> 4.28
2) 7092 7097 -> 4.31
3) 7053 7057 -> 4.11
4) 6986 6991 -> 4.32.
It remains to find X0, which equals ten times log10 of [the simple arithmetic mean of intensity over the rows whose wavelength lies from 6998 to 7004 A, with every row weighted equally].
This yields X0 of 11.8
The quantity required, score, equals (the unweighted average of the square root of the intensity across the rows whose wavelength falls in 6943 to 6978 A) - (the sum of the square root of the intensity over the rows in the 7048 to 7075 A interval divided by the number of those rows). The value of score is 0.058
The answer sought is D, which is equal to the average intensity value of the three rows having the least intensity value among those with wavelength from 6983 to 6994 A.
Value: 14.4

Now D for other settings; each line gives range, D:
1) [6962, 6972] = 14.6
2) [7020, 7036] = 14.3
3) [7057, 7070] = 14.0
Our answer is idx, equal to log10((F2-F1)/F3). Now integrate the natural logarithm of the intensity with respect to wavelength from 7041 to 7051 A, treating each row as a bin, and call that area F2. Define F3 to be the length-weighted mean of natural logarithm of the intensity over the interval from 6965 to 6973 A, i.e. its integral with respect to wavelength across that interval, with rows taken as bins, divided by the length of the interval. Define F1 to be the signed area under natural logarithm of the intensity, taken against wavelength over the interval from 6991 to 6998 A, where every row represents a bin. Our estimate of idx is 0.5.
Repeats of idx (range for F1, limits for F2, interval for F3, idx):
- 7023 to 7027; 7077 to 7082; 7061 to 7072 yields 0.0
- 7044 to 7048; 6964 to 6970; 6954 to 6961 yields 0.3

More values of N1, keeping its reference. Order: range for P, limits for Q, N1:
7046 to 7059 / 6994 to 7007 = 1.0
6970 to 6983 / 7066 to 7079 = 0.4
